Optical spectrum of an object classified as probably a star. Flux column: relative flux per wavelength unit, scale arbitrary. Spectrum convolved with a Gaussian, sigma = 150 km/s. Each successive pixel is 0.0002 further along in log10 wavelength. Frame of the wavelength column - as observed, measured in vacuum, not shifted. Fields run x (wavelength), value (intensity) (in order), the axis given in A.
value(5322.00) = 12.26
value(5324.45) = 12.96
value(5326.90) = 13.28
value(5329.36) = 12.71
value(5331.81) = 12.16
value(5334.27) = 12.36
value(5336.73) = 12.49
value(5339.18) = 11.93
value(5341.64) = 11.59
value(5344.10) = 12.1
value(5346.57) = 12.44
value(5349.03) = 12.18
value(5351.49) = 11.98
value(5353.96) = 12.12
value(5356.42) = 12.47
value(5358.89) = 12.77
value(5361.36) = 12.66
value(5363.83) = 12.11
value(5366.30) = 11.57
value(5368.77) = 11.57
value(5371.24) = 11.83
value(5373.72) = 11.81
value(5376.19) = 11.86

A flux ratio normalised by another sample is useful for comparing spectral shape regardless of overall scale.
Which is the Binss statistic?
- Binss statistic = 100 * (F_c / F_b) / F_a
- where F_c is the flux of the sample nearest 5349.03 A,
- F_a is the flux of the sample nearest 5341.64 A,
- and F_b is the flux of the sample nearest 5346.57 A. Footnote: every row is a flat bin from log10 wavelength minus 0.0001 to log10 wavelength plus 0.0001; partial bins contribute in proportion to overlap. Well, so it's 8.45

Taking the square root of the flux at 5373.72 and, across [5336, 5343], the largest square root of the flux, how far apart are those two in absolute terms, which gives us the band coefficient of 0.10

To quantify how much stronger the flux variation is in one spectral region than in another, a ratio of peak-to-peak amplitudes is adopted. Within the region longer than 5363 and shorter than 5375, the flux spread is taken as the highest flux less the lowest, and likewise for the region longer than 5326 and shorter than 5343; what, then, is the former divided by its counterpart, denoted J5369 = 0.32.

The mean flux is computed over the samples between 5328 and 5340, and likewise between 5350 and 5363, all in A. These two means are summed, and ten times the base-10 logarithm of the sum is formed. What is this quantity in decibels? 13.9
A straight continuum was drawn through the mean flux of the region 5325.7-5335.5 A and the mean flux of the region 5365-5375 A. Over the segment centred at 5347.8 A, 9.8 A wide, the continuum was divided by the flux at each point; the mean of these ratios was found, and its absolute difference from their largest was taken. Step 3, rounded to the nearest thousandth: 0.013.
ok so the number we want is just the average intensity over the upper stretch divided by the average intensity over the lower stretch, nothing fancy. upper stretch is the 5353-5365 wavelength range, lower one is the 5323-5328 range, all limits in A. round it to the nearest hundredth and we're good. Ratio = 0.95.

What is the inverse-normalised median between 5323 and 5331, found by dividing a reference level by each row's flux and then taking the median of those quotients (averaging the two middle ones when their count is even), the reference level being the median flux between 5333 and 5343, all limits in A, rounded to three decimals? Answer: 0.937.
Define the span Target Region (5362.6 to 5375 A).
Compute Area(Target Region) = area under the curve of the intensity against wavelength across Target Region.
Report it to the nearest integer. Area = 146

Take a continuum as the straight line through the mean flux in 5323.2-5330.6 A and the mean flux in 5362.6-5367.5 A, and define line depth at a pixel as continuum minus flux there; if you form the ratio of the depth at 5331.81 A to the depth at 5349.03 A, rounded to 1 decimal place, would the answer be 4.8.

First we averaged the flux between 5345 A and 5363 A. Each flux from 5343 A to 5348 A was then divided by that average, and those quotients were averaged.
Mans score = 0.992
